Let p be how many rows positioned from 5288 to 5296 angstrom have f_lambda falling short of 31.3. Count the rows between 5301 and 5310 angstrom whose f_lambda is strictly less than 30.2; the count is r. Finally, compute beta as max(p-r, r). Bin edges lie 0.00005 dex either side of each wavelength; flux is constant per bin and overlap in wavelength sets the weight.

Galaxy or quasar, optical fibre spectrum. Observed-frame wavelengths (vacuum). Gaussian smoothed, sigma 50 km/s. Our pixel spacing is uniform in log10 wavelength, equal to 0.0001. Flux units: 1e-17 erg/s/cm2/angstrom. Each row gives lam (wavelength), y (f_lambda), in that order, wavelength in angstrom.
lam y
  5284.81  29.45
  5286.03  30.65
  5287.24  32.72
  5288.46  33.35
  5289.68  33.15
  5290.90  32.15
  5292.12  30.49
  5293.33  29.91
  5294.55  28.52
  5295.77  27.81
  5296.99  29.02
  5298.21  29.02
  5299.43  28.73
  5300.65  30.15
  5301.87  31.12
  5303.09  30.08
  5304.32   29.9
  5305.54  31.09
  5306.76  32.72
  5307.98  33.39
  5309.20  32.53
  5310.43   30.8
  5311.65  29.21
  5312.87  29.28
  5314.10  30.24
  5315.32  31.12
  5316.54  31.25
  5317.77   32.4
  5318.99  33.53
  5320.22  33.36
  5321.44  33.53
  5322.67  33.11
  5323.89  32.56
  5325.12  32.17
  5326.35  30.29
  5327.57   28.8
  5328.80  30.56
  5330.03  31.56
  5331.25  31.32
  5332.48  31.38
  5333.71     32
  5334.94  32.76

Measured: 2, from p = 4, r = 2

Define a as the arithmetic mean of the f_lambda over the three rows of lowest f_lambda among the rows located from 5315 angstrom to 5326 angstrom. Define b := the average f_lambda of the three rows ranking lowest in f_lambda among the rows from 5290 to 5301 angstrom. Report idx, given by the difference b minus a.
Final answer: -3.2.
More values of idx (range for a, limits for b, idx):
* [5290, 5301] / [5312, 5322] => 1.9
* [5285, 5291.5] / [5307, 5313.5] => -2.1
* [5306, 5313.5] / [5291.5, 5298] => -1.3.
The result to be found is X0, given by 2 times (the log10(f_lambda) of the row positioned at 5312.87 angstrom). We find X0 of 2.93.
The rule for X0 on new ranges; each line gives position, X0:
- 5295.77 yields 2.89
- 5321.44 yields 3.05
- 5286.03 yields 2.97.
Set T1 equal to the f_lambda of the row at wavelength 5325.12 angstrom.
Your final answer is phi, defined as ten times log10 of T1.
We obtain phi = 15.1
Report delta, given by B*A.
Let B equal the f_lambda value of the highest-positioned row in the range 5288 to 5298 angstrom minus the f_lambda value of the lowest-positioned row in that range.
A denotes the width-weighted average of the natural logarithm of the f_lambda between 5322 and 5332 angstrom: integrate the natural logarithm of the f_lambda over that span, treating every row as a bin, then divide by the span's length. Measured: -15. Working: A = 3.44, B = -4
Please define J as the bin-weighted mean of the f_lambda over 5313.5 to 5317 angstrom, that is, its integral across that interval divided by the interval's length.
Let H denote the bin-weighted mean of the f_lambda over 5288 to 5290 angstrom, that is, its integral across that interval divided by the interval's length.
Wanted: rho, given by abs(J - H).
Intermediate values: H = 33.2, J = 30.9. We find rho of 2.3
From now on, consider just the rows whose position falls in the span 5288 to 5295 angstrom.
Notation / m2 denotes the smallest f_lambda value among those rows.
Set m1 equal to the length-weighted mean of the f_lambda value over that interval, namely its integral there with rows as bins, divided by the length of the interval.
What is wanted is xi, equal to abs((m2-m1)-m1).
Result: 34.1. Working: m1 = 31.3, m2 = 28.52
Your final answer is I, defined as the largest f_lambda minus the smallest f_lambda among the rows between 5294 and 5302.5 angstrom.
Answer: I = 3.3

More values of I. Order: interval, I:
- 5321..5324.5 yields 1.0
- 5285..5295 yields 4.8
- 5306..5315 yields 4.2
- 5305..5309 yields 2.3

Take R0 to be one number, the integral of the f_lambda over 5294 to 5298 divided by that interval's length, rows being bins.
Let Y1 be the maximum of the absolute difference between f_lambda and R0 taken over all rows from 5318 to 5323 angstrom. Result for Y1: 5.0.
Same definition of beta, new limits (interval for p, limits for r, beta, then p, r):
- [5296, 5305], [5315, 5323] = 7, 7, 0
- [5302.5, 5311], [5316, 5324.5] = 4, 4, 0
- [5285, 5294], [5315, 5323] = 3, 3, 0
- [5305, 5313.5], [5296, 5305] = 6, 4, 6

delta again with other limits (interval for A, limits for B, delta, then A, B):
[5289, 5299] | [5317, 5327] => -7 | 3.40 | -2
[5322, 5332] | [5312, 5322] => 15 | 3.44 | 4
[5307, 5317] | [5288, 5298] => -15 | 3.44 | -4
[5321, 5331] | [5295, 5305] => 7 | 3.45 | 2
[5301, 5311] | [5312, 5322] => 15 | 3.44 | 4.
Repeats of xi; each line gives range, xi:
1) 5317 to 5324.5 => 33.7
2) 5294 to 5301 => 29.8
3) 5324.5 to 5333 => 32.9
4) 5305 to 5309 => 33.9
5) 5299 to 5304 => 31.3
